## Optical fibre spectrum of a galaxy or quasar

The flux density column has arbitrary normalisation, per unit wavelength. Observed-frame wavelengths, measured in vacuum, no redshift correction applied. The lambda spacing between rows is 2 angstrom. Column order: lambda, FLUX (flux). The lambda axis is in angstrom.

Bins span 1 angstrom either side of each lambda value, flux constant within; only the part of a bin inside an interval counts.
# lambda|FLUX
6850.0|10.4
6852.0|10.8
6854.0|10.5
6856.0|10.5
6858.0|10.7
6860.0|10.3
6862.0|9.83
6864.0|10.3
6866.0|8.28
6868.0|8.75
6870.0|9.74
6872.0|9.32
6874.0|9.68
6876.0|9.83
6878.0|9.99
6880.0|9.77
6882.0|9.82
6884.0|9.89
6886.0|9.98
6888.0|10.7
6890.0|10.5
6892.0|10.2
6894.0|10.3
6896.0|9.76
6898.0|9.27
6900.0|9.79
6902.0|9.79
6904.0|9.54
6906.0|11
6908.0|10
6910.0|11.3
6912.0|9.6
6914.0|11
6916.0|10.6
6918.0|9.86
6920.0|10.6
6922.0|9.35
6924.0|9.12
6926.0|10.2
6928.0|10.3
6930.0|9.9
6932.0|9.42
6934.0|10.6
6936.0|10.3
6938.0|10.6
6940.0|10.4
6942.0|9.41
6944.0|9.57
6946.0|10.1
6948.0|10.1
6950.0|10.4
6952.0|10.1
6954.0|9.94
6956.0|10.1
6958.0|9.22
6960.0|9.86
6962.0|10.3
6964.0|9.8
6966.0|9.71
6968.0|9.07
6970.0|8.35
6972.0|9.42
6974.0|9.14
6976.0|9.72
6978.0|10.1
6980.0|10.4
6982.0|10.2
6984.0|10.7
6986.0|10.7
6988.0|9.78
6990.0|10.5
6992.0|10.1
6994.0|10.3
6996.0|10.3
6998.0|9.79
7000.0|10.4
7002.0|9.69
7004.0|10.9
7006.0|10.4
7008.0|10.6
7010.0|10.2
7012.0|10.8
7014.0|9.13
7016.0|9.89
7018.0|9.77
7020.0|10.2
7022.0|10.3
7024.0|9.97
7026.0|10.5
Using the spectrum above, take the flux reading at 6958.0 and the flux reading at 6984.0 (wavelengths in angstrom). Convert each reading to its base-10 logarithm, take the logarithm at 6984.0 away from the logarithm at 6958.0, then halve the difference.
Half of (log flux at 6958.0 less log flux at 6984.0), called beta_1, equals -0.032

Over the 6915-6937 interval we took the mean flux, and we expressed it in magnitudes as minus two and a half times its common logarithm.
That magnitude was -2.50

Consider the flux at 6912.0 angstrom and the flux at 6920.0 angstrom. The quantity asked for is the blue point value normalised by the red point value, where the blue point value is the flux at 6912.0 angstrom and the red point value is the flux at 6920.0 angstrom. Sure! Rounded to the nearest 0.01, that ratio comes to 0.91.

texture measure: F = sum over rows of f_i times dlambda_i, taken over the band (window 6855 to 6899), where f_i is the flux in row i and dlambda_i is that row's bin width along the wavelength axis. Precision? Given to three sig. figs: 435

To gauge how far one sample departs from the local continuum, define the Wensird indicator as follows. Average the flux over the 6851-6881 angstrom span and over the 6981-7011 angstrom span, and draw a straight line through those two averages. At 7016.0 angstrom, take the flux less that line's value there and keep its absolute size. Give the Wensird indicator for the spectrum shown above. 0.48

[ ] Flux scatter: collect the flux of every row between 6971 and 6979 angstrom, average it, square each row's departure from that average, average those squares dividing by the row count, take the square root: 0.36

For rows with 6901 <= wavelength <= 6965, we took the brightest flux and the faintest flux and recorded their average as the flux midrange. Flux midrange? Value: 10.2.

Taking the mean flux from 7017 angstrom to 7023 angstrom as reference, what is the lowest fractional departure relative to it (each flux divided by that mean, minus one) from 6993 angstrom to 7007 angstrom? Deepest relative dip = -0.04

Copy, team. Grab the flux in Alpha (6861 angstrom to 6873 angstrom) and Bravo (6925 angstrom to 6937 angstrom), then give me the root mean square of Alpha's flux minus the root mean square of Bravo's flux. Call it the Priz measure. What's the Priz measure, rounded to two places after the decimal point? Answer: -0.73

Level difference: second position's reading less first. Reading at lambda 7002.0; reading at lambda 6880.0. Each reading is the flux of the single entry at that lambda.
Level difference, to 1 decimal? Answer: 0.1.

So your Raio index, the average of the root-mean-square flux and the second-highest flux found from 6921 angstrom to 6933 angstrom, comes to 10.0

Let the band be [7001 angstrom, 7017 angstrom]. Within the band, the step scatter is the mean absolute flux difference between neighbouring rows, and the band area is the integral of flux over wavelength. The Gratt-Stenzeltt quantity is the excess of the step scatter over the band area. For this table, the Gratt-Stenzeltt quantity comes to -162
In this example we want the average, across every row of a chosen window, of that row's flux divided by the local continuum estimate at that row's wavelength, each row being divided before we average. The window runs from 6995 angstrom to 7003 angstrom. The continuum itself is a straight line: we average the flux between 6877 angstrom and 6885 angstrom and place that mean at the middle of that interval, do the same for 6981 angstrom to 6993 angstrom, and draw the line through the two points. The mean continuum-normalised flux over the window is 0.97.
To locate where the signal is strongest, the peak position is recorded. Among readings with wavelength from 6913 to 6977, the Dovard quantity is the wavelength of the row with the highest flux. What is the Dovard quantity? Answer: 6914.0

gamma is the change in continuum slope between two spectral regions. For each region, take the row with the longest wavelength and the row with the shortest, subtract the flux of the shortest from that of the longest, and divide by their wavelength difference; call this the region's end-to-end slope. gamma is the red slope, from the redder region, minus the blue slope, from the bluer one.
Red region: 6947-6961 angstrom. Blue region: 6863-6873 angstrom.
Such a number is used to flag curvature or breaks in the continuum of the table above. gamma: 0.10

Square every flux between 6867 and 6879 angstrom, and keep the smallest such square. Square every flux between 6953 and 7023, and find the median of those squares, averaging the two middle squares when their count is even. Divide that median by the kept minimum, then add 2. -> 3.33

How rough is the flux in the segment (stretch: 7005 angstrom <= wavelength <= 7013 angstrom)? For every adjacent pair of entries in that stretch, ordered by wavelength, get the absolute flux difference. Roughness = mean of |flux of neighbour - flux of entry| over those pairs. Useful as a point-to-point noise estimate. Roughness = 0.40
